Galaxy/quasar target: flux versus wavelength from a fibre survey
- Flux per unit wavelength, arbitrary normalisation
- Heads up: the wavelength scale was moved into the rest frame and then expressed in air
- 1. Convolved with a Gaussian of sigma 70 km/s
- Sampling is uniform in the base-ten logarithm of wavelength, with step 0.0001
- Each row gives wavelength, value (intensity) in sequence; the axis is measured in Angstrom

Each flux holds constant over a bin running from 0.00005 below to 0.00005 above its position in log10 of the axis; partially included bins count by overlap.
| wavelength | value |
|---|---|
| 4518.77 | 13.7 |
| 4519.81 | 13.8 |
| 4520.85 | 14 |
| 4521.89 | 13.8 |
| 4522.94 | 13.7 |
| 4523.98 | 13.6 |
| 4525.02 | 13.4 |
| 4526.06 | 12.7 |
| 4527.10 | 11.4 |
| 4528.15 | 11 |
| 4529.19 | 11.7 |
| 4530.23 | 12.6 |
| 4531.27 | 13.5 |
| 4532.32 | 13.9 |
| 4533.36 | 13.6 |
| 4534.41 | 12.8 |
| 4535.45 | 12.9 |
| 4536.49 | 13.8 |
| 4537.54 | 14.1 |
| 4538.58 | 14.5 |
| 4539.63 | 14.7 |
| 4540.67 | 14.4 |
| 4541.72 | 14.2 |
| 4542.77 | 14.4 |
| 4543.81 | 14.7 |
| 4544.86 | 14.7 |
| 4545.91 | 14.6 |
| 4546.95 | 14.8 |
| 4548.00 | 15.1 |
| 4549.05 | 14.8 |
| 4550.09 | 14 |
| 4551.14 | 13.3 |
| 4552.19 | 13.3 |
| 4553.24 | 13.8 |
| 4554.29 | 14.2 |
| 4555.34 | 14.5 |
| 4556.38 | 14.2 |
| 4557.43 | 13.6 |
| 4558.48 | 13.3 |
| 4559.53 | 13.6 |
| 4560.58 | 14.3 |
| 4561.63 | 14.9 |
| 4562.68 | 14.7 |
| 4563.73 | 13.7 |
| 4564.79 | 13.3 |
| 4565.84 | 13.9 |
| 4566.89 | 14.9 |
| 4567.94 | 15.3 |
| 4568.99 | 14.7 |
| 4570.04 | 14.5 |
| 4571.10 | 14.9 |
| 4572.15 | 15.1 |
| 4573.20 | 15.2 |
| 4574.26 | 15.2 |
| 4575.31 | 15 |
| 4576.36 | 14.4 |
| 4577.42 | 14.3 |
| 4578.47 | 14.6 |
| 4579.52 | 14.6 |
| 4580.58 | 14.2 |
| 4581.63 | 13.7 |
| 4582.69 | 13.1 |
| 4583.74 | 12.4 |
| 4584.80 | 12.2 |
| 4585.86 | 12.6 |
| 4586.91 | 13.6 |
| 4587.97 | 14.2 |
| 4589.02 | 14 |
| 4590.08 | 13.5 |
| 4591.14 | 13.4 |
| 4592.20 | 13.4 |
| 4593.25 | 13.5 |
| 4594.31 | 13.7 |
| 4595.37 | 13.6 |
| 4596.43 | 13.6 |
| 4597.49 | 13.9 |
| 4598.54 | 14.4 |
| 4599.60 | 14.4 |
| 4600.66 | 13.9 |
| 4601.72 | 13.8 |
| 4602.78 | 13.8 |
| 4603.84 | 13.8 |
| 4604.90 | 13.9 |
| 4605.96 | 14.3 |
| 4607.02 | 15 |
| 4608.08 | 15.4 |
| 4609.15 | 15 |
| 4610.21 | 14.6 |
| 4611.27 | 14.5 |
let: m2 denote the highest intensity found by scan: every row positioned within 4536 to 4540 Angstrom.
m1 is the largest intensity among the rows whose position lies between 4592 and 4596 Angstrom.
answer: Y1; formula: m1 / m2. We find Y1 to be 0.93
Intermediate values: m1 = 13.7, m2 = 14.7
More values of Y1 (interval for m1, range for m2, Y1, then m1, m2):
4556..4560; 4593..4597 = 1.04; 14.2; 13.7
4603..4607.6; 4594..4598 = 1.08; 15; 13.9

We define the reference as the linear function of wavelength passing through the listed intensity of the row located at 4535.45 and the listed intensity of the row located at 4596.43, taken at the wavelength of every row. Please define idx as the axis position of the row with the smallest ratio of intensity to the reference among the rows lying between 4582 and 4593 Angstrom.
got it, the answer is 4584.80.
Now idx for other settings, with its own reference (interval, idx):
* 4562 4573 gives 4564.79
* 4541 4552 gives 4551.14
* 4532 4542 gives 4534.41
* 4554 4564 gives 4558.48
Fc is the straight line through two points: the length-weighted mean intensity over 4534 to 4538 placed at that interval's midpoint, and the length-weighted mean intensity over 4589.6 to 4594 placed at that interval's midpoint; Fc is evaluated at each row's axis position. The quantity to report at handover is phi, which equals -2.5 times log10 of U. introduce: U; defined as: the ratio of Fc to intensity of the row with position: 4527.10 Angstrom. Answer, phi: -0.176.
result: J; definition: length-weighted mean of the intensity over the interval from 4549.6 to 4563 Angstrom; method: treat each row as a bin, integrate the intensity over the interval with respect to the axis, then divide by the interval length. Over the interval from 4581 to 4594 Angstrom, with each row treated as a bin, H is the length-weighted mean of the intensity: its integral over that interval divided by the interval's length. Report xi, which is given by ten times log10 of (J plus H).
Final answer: 14.36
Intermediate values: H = 13.3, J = 14.0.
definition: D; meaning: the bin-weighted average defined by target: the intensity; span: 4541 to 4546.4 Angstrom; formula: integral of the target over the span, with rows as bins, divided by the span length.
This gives 14.5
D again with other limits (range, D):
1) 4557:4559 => 13.4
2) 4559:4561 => 13.9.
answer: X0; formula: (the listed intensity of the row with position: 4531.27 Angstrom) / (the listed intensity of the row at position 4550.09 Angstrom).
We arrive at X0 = 0.96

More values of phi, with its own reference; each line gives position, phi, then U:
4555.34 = 0.083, 0.926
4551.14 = -0.010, 1.010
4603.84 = 0.026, 0.976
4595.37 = 0.011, 0.990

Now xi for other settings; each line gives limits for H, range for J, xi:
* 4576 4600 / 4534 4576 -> 14.47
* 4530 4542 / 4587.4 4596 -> 14.38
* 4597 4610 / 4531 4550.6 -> 14.55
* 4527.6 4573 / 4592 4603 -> 14.45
